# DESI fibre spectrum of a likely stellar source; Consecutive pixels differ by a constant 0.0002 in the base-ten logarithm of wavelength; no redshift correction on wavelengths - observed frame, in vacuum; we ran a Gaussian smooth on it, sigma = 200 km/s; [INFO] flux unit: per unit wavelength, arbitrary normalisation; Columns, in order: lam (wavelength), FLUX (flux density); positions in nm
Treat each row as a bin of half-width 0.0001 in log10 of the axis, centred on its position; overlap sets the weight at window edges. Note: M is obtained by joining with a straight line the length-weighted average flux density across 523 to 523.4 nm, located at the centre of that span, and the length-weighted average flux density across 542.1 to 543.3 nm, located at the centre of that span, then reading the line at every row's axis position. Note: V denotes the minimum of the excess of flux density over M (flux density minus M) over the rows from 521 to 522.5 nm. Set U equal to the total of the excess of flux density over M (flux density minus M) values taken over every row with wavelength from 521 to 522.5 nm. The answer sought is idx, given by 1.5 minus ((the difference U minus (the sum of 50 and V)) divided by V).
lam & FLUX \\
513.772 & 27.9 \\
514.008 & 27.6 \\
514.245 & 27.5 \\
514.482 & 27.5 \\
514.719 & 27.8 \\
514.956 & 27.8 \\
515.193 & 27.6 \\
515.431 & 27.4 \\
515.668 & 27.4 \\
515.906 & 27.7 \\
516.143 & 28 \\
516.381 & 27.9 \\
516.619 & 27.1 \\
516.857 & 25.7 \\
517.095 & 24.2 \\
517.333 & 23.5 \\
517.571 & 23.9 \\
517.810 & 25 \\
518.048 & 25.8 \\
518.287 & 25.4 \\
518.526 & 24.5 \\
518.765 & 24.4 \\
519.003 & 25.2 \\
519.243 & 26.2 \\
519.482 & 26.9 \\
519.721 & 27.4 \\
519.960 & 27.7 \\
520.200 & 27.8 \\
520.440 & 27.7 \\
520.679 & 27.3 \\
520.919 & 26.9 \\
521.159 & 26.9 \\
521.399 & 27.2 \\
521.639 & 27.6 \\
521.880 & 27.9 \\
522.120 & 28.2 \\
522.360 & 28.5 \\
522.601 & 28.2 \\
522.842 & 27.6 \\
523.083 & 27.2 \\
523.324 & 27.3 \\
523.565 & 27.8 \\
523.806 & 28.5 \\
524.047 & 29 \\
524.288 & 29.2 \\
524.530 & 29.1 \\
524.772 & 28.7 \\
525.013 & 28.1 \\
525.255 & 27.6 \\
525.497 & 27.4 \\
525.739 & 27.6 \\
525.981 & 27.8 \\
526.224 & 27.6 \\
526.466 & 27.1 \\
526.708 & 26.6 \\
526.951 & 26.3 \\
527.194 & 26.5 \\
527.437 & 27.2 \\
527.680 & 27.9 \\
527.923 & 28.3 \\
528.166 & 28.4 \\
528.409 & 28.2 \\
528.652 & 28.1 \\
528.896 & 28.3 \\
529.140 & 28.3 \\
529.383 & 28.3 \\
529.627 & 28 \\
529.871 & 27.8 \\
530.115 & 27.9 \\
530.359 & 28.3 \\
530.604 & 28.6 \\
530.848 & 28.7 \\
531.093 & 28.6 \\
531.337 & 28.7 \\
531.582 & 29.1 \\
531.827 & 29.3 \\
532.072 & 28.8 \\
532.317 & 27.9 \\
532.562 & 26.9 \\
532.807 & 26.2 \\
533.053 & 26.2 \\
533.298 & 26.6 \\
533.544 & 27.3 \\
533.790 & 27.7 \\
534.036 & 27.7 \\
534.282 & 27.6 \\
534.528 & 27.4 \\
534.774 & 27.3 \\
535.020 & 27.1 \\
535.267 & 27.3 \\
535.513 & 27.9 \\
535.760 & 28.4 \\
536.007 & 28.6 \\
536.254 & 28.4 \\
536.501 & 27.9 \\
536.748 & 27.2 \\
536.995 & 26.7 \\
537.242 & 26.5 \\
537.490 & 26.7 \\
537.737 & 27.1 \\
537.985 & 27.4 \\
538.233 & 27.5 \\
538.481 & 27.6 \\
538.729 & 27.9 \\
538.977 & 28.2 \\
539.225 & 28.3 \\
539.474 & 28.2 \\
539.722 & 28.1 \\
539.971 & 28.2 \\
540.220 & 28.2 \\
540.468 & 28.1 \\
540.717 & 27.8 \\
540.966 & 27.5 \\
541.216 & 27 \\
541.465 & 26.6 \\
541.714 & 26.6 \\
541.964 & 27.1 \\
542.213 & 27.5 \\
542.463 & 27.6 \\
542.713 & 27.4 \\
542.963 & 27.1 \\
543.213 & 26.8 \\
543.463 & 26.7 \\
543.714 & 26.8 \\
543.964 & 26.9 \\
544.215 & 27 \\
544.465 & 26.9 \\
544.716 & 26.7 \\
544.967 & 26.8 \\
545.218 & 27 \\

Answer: -136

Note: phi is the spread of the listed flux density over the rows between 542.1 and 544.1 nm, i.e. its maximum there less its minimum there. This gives 0.9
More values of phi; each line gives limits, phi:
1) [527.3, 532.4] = 2.1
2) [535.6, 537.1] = 1.9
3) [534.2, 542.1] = 2.1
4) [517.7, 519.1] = 1.4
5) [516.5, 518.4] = 3.6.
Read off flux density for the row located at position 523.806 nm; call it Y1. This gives 28.5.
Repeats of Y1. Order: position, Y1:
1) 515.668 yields 27.4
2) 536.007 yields 28.6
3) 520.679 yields 27.3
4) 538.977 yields 28.2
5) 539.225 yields 28.3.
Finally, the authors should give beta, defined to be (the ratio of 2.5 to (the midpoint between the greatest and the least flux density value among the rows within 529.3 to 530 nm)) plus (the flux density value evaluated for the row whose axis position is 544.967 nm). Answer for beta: 26.9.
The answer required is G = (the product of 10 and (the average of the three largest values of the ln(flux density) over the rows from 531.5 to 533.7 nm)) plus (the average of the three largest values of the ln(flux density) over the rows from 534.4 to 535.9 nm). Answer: 37.0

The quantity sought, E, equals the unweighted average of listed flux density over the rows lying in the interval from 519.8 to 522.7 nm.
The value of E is 27.66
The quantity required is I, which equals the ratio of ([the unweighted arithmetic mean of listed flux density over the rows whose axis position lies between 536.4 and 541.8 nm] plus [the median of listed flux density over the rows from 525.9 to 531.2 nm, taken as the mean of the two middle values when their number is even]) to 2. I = 27.78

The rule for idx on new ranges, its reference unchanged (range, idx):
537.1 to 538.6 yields -63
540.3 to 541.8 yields -71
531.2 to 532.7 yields -115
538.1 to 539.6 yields 209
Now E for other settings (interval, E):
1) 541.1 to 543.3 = 27.08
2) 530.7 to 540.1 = 27.72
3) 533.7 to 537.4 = 27.58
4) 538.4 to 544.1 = 27.49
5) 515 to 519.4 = 25.94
